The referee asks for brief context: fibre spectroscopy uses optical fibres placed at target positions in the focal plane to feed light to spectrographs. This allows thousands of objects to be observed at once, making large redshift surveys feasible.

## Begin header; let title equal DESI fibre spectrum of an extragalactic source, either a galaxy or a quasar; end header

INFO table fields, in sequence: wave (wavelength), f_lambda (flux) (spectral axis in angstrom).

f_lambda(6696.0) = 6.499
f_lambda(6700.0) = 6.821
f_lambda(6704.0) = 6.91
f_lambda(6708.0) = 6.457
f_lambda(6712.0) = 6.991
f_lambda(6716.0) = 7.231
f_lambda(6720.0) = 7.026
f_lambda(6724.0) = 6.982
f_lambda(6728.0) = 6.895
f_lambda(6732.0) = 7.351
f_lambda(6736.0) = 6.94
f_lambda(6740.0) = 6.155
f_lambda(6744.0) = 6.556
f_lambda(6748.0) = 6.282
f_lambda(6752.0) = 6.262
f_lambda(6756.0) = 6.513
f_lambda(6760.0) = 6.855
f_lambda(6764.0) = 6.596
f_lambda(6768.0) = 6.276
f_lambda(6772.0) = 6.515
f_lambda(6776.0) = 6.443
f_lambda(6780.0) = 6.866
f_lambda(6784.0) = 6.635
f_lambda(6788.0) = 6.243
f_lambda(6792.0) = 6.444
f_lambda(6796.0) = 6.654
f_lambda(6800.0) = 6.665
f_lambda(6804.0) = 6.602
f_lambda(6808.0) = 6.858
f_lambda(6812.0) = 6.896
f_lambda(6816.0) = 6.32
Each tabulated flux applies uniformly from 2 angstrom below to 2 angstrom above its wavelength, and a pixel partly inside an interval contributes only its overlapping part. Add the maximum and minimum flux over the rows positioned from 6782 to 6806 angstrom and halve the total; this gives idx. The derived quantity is 6.45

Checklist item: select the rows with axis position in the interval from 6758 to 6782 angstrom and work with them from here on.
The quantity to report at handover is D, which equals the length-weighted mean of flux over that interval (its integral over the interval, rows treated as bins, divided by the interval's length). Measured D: 6.59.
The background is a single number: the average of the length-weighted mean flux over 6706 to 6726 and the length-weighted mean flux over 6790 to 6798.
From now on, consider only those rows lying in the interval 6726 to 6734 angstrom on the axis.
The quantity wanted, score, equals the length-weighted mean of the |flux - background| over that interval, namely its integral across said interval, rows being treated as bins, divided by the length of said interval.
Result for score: 0.38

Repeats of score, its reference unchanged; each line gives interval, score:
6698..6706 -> 0.12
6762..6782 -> 0.25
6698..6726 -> 0.26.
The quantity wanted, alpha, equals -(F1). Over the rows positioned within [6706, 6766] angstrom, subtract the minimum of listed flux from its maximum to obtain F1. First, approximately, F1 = 1.20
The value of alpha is -1.20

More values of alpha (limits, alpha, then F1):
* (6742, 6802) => -0.62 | 0.62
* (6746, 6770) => -0.59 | 0.59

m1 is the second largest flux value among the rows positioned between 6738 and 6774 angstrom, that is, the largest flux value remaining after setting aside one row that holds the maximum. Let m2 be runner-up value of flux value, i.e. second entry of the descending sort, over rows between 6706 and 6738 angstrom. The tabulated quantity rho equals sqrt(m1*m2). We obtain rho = 6.91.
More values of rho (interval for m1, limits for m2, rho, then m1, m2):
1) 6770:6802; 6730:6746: 6.80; 6.665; 6.94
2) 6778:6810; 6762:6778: 6.68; 6.858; 6.515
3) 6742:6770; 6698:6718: 6.79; 6.596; 6.991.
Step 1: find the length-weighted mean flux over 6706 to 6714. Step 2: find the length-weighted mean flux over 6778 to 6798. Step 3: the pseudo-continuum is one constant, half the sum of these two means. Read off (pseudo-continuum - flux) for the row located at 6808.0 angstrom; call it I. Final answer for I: -0.21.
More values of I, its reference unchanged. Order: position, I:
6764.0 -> 0.05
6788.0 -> 0.40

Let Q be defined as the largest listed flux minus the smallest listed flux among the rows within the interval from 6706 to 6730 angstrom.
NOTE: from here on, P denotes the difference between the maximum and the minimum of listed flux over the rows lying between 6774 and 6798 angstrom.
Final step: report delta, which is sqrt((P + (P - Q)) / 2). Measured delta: 0.49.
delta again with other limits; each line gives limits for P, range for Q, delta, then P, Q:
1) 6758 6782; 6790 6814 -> 0.60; 0.6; 0.45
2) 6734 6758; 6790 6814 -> 0.75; 0.8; 0.45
